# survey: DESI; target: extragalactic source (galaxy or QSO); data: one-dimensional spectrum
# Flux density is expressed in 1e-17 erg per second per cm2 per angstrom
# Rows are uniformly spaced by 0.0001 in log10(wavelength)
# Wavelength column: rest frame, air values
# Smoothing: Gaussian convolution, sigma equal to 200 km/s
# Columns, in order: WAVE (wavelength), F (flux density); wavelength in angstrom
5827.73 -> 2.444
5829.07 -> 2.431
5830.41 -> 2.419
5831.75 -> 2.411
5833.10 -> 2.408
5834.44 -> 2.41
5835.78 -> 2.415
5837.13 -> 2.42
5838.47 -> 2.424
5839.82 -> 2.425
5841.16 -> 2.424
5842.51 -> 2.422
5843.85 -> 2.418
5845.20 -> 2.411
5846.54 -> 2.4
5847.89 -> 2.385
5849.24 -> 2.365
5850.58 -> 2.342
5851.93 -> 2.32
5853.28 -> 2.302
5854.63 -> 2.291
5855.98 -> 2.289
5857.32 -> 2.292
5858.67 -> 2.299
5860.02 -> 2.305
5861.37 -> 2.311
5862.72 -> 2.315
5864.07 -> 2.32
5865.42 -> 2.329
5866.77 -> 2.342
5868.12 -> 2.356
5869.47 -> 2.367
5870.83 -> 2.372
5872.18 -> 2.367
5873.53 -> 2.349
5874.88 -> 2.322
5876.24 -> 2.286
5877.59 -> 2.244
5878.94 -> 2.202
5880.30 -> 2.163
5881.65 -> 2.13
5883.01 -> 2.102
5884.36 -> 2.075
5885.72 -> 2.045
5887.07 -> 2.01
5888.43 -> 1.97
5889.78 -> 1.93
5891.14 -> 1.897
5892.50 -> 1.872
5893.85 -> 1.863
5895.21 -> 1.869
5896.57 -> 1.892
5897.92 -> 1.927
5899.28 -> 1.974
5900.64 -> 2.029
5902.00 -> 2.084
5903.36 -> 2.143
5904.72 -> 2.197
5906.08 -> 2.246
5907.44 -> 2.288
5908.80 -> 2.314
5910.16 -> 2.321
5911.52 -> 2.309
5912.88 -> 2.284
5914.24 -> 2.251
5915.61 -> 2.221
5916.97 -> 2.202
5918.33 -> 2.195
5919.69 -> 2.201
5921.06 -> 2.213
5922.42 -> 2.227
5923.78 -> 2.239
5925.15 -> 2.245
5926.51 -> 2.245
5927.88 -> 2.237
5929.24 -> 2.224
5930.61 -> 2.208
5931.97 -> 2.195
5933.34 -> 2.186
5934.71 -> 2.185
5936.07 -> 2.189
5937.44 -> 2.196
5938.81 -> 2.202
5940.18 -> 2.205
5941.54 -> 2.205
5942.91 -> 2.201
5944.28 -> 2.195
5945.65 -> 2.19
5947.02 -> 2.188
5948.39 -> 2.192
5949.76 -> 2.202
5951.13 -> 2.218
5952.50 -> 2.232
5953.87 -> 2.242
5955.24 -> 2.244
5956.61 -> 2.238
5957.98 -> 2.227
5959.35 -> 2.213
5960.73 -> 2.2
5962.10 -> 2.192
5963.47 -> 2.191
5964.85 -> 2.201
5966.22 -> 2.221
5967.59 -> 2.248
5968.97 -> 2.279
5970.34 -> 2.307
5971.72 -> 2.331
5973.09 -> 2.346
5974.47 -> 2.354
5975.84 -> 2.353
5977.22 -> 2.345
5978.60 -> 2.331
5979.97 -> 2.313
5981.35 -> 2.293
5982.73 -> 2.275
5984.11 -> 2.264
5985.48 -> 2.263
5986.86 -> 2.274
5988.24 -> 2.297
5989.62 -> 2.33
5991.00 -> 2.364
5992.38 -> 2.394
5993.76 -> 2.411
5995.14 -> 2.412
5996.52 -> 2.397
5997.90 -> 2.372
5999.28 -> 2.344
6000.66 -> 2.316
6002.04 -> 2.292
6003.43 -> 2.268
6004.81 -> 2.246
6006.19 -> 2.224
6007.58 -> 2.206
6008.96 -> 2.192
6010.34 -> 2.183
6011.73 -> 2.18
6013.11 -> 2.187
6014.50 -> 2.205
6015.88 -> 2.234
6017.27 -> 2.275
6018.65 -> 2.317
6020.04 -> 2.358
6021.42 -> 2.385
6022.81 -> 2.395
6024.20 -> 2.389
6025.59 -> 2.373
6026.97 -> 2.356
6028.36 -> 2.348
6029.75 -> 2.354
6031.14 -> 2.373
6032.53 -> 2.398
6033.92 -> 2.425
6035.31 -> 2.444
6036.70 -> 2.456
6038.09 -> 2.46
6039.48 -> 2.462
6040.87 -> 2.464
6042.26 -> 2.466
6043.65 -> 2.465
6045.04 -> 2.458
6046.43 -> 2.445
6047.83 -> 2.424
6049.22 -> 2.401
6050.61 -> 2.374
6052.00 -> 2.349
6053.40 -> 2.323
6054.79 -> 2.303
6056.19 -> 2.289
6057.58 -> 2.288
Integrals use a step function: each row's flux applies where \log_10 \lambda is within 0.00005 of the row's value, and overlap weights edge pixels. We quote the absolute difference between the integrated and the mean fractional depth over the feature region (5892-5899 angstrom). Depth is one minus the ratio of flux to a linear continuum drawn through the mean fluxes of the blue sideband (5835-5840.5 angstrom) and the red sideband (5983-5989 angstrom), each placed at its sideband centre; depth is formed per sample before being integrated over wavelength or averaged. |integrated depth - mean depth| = 1.2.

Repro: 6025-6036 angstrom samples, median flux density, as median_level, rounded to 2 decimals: 2.37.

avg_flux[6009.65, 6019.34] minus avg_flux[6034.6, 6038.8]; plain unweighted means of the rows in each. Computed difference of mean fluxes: -0.227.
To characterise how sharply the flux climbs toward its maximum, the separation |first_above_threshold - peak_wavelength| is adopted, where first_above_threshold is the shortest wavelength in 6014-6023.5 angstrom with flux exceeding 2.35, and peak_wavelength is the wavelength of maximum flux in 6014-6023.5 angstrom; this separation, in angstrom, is 2.8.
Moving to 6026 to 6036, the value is 8.3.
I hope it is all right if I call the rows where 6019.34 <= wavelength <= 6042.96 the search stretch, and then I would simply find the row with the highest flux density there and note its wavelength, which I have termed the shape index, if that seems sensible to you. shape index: 6042.26 angstrom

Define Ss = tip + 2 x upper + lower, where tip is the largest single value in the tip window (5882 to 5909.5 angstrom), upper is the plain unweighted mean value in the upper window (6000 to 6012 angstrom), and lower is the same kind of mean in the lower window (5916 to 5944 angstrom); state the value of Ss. 9.0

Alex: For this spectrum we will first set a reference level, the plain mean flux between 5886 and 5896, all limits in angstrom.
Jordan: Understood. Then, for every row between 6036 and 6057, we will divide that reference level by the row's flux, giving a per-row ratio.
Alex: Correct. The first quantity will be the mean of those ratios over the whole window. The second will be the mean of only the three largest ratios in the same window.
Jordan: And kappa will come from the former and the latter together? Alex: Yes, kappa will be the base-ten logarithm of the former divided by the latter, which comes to -0.019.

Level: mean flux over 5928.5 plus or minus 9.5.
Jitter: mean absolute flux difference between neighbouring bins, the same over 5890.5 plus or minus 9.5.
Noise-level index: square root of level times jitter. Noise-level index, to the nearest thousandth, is 0.254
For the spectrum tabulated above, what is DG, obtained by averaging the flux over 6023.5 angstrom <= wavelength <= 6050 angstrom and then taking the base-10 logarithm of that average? 0.38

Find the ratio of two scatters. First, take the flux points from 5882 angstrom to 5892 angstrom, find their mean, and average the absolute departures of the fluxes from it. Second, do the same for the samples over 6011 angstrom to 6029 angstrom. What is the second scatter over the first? 1.1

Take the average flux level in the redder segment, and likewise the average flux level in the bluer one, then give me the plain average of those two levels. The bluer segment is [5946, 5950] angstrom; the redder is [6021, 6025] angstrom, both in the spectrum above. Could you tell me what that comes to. 2.29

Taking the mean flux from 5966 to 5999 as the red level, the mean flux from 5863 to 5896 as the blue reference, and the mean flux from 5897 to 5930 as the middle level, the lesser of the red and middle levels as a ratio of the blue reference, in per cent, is 102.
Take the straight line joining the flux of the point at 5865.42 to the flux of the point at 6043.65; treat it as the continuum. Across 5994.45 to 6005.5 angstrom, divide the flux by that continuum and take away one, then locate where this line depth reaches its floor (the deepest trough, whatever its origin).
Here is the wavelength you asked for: 6004.81 angstrom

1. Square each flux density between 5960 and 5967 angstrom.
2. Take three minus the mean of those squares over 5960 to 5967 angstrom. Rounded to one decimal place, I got -1.8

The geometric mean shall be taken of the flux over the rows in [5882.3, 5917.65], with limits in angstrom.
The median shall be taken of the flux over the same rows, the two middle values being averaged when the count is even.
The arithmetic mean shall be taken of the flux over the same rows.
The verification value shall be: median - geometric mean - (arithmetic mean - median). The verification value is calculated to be -0.01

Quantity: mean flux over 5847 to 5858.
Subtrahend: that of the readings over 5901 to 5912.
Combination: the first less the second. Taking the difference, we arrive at 0.09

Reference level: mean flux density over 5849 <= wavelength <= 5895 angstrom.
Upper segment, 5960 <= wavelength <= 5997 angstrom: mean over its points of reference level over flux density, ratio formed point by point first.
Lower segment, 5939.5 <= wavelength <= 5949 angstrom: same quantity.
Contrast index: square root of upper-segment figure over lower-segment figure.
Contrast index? 0.98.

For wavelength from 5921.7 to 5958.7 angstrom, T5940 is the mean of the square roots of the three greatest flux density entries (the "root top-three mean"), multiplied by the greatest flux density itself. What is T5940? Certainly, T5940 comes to 3.36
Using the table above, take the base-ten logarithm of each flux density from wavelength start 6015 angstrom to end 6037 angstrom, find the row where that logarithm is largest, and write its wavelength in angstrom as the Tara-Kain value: 6036.70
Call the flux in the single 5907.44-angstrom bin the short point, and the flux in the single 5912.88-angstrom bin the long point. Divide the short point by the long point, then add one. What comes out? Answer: 2.00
